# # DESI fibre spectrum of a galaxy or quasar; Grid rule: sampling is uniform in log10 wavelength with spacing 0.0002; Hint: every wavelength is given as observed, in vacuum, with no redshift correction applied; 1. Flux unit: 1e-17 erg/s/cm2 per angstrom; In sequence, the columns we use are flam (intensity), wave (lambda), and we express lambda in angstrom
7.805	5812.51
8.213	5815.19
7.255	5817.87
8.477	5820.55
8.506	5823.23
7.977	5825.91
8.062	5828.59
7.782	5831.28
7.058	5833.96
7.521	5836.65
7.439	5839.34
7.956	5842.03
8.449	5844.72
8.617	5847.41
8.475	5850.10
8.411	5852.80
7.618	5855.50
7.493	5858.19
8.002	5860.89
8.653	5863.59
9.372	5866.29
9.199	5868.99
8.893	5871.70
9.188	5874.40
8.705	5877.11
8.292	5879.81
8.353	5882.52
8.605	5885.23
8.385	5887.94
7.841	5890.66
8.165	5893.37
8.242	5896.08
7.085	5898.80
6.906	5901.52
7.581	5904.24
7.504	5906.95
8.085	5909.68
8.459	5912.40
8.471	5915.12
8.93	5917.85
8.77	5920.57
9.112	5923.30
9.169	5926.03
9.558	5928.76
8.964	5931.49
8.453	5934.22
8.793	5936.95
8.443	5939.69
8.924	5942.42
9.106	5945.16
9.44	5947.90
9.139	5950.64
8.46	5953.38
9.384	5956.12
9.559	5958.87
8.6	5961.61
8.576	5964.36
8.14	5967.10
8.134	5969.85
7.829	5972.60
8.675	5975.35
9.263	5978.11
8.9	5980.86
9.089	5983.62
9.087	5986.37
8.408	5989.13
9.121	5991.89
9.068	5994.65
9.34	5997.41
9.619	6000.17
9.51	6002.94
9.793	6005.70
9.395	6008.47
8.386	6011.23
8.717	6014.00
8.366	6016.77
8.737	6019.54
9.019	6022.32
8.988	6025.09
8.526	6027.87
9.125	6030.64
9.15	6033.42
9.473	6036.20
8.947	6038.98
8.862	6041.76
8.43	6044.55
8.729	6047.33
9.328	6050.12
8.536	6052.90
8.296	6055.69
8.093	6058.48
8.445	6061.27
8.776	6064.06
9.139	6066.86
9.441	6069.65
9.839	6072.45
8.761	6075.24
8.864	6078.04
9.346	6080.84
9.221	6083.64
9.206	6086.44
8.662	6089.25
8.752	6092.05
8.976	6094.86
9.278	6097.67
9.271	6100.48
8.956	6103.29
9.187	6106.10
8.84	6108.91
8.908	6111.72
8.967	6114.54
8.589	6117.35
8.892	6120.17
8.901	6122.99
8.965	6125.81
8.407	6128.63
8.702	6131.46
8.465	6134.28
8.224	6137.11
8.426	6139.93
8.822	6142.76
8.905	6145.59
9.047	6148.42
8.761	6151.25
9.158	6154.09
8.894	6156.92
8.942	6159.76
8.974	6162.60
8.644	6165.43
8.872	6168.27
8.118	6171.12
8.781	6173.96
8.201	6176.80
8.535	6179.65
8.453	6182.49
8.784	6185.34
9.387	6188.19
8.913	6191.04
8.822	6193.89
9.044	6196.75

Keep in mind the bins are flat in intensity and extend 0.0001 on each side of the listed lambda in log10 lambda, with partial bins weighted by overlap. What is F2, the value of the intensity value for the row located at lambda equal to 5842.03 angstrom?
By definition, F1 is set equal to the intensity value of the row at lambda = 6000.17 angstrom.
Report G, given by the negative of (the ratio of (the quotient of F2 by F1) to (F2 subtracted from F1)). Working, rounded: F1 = 9.619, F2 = 7.956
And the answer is -0.5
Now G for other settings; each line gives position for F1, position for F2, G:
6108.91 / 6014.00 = -8.0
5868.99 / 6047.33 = -2.0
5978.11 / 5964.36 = -1.3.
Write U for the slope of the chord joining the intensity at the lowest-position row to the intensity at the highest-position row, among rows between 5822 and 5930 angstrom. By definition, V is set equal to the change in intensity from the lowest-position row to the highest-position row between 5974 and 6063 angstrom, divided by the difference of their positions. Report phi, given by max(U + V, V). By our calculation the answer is 0.007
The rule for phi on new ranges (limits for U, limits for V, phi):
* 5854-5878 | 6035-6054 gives -0.006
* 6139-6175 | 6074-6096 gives 0.021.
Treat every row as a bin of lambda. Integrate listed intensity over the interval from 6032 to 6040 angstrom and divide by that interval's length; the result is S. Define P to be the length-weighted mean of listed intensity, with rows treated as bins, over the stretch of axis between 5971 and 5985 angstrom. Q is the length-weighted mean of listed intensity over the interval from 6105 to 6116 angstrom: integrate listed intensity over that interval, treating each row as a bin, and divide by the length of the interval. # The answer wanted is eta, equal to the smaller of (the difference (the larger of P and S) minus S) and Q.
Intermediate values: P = 8.74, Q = 9.0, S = 9.2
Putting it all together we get 0.00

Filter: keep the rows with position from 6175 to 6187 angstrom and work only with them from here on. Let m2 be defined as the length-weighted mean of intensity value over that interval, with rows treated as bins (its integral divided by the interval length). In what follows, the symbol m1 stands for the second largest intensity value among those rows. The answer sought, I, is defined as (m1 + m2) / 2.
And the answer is 8.5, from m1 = 8.535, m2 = 8.52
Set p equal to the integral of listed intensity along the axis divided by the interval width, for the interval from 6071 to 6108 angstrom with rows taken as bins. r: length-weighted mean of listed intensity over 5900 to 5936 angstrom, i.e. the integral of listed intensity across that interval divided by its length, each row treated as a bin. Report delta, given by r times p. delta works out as 77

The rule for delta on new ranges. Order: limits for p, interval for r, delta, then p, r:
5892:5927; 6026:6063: 72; 8.2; 8.8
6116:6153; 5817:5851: 69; 8.7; 8.0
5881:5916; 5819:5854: 64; 8.0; 8.1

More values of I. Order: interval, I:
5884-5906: 8.1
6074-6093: 9.1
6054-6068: 8.7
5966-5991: 8.9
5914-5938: 9.0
